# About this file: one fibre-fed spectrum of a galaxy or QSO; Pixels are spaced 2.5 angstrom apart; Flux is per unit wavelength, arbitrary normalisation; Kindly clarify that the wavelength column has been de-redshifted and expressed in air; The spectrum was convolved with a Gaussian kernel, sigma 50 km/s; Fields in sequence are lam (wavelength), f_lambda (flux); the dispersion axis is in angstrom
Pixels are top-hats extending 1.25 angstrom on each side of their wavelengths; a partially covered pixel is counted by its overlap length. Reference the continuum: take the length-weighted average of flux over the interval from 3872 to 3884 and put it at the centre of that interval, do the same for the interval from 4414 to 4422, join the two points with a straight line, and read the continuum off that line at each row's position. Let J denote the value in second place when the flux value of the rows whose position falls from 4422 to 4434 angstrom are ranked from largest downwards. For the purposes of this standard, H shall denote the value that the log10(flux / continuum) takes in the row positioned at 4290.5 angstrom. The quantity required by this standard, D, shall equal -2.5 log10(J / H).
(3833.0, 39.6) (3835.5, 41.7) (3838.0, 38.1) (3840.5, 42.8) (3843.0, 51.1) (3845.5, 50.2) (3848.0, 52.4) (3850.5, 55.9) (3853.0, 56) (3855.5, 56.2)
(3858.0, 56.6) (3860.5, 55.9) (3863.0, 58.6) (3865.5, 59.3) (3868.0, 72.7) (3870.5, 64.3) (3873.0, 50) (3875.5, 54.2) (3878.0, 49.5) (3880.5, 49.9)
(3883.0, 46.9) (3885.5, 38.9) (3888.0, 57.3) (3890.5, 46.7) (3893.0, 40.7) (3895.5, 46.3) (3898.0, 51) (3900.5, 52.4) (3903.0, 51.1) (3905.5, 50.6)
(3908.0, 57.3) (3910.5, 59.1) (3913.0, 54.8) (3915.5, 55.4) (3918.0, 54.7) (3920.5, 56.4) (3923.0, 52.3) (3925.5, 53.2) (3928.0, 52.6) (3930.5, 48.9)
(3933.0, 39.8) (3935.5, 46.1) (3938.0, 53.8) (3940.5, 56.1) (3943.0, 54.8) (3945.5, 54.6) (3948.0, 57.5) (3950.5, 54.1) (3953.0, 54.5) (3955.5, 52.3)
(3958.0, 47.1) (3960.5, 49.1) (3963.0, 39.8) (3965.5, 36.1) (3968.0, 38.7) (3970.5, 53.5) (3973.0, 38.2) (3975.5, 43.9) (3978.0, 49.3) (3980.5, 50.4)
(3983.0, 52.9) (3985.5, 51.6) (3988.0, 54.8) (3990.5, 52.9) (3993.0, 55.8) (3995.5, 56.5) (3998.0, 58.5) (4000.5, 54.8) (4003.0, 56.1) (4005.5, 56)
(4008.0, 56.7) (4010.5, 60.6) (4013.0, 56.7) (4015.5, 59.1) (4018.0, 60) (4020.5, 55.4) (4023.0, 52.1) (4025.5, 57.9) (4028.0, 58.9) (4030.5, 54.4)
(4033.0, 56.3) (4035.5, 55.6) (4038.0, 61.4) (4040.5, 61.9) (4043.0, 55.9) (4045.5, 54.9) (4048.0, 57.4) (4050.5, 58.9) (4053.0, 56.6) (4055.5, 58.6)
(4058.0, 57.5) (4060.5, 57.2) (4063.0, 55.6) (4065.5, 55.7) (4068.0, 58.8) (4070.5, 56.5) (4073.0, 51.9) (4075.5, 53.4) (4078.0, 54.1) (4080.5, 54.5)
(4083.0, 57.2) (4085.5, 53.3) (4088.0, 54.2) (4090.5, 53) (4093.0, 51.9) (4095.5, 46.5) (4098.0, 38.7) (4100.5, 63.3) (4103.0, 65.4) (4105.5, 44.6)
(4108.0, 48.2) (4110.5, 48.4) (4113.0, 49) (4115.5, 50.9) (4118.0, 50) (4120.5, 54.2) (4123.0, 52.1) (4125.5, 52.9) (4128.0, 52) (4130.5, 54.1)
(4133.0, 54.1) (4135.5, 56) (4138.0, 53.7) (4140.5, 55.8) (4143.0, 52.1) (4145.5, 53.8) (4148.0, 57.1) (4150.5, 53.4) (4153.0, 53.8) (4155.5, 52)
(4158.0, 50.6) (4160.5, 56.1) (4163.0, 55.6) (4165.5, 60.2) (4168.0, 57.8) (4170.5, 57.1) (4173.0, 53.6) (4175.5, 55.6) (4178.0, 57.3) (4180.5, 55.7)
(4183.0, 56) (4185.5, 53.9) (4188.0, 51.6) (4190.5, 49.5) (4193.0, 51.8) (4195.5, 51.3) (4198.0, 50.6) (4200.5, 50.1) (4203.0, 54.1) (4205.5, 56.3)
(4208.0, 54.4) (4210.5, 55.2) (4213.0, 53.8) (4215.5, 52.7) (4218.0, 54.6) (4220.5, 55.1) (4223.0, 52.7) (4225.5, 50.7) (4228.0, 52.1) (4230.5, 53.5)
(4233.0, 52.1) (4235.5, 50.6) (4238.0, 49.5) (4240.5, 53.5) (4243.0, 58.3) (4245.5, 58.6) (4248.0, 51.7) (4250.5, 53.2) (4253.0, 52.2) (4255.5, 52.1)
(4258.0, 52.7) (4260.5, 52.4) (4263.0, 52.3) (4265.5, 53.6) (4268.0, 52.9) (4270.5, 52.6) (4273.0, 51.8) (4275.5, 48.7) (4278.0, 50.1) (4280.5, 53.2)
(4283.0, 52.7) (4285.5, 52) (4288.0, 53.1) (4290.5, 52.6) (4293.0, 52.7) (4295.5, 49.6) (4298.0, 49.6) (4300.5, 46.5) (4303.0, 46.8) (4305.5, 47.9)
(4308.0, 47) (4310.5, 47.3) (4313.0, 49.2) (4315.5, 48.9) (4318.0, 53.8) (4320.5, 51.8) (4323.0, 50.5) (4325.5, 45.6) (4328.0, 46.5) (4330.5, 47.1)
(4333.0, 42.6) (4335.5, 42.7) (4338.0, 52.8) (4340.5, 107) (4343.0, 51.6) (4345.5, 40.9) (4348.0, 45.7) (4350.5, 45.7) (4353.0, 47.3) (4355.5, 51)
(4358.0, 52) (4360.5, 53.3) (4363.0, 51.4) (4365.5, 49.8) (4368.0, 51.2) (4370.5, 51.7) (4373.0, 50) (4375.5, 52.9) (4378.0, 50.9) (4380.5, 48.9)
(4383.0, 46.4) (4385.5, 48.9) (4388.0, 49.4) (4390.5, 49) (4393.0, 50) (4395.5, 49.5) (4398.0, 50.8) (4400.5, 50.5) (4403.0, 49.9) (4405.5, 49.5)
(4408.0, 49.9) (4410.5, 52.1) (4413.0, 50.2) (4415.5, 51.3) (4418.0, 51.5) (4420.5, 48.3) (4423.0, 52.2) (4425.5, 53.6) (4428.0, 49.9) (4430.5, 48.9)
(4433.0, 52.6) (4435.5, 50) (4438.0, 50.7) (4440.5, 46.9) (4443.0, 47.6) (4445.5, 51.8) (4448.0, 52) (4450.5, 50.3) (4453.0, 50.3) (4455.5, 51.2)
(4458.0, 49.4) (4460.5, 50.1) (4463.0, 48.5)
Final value -8.61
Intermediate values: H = 0.019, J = 52.6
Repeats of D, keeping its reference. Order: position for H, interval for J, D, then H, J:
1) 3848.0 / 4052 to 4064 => -8.70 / 0.019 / 57.5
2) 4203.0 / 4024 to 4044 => -8.23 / 0.031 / 61.4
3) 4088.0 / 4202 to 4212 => -8.07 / 0.033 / 55.2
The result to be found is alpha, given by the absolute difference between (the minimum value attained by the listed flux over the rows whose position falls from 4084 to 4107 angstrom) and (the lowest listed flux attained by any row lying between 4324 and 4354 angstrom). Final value 2.2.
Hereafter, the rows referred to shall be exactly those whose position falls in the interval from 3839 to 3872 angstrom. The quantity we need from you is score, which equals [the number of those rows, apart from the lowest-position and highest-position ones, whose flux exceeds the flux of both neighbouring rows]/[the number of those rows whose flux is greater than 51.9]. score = 0.30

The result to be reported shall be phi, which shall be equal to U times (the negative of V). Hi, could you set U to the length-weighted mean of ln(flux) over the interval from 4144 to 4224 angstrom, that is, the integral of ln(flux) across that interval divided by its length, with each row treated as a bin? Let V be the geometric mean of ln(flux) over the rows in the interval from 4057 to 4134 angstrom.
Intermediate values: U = 3.99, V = 3.968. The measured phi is -15.8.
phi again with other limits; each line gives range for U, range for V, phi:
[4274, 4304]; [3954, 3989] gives -15.1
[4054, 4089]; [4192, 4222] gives -16.0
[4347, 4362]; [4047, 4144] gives -15.5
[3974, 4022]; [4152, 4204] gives -15.9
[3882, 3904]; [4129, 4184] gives -15.5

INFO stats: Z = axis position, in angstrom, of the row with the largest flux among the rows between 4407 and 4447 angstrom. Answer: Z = 4425.5 angstrom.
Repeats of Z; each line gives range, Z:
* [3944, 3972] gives 3948.0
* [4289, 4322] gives 4318.0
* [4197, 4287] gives 4245.5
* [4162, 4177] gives 4165.5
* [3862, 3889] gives 3868.0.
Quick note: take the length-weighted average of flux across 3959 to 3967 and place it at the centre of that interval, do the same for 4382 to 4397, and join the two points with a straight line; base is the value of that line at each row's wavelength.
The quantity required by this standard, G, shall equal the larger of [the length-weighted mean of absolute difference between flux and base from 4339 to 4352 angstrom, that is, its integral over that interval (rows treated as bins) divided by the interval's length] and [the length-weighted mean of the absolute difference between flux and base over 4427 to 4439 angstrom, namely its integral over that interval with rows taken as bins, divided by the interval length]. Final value 14.5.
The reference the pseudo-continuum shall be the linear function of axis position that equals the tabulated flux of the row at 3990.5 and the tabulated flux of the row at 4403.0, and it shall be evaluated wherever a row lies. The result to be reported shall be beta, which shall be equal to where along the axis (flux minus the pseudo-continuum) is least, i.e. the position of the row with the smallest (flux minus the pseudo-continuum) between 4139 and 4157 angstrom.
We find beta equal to 4155.5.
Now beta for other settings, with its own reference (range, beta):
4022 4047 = 4023.0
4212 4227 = 4225.5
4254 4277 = 4275.5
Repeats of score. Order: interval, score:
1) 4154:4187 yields 0.33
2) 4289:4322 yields 1.33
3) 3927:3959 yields 0.33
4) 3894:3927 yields 0.44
